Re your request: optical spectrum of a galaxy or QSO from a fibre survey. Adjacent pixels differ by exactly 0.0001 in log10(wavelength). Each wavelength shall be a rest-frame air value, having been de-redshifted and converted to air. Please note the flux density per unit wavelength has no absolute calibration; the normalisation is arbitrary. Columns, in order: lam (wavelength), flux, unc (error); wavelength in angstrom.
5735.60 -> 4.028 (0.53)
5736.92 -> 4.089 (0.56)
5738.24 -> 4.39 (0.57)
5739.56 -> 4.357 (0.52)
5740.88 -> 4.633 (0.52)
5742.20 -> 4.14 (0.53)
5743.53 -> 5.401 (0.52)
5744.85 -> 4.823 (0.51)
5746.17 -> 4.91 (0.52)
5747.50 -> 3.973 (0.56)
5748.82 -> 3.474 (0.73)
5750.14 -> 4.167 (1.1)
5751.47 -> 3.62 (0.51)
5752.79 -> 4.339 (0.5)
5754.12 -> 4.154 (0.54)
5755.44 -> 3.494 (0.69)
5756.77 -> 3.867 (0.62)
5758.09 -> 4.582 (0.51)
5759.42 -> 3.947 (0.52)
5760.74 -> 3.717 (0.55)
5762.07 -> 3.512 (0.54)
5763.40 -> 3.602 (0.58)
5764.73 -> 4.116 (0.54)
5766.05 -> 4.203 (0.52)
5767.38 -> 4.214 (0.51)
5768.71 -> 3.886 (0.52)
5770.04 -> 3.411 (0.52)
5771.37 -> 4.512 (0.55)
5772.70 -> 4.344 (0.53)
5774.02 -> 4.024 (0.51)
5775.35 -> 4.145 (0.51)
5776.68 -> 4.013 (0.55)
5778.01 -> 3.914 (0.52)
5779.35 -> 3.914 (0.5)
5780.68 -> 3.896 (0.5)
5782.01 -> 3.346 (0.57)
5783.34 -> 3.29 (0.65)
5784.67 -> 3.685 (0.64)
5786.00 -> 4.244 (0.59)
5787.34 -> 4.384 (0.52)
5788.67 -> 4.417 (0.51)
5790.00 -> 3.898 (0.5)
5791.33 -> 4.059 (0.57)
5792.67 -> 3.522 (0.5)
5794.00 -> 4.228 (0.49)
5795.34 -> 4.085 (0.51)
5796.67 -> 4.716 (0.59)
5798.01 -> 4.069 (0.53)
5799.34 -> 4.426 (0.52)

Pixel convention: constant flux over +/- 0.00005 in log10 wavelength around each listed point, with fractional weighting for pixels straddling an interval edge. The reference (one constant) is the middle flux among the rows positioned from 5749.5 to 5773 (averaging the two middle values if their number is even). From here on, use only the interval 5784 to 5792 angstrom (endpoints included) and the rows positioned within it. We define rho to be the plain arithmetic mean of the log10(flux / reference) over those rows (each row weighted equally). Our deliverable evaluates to 0.008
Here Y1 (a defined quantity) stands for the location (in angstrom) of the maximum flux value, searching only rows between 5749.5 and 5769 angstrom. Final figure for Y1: 5758.09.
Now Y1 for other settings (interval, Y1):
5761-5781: 5771.37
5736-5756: 5743.53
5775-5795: 5788.67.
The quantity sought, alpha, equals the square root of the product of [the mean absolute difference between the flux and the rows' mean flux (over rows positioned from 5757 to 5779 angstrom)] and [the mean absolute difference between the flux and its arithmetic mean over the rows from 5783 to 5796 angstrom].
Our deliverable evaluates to 0.28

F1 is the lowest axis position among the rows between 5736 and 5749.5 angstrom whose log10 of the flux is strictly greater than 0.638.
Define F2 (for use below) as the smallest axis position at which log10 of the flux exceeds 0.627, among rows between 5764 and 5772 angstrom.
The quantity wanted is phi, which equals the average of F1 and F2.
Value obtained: 5754.8 angstrom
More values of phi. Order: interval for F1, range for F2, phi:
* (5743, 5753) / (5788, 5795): 5766.1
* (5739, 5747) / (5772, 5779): 5756.1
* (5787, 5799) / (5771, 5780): 5779.4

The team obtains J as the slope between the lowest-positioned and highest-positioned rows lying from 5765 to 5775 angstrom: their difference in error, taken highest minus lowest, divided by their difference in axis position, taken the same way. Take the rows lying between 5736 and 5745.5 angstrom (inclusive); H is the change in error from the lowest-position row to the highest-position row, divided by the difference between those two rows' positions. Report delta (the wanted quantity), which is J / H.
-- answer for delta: 0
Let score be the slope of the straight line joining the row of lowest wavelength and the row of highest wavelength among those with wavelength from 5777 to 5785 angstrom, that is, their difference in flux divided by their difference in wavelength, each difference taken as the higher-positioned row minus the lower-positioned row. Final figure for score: -0.03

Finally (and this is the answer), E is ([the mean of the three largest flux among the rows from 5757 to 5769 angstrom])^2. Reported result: 18.8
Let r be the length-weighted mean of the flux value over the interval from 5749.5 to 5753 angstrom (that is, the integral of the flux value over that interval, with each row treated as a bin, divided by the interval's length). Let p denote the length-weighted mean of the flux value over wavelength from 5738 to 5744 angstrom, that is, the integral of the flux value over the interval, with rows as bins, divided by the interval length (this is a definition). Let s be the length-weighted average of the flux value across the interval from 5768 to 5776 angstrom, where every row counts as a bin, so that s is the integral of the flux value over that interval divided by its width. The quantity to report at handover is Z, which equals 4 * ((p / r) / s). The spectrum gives 1.13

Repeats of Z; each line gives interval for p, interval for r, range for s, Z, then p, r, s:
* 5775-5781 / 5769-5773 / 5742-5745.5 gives 0.81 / 4.0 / 4.04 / 4.9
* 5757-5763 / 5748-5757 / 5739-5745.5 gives 0.87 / 3.9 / 3.88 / 4.7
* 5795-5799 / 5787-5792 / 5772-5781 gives 1.02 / 4.3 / 4.18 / 4.0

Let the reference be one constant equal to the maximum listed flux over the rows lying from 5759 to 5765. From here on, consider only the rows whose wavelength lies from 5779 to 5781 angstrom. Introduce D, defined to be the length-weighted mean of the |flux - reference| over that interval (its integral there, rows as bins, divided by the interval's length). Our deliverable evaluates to 0.21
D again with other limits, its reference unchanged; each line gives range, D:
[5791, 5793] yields 0.32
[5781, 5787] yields 0.51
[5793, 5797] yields 0.25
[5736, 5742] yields 0.24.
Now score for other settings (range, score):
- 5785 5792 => -0.03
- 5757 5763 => -0.27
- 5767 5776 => -0.01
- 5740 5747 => 0.05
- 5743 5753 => -0.11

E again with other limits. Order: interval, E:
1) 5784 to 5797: 20.3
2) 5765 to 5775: 19.0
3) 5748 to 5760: 19.0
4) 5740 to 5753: 25.4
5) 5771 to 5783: 18.8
